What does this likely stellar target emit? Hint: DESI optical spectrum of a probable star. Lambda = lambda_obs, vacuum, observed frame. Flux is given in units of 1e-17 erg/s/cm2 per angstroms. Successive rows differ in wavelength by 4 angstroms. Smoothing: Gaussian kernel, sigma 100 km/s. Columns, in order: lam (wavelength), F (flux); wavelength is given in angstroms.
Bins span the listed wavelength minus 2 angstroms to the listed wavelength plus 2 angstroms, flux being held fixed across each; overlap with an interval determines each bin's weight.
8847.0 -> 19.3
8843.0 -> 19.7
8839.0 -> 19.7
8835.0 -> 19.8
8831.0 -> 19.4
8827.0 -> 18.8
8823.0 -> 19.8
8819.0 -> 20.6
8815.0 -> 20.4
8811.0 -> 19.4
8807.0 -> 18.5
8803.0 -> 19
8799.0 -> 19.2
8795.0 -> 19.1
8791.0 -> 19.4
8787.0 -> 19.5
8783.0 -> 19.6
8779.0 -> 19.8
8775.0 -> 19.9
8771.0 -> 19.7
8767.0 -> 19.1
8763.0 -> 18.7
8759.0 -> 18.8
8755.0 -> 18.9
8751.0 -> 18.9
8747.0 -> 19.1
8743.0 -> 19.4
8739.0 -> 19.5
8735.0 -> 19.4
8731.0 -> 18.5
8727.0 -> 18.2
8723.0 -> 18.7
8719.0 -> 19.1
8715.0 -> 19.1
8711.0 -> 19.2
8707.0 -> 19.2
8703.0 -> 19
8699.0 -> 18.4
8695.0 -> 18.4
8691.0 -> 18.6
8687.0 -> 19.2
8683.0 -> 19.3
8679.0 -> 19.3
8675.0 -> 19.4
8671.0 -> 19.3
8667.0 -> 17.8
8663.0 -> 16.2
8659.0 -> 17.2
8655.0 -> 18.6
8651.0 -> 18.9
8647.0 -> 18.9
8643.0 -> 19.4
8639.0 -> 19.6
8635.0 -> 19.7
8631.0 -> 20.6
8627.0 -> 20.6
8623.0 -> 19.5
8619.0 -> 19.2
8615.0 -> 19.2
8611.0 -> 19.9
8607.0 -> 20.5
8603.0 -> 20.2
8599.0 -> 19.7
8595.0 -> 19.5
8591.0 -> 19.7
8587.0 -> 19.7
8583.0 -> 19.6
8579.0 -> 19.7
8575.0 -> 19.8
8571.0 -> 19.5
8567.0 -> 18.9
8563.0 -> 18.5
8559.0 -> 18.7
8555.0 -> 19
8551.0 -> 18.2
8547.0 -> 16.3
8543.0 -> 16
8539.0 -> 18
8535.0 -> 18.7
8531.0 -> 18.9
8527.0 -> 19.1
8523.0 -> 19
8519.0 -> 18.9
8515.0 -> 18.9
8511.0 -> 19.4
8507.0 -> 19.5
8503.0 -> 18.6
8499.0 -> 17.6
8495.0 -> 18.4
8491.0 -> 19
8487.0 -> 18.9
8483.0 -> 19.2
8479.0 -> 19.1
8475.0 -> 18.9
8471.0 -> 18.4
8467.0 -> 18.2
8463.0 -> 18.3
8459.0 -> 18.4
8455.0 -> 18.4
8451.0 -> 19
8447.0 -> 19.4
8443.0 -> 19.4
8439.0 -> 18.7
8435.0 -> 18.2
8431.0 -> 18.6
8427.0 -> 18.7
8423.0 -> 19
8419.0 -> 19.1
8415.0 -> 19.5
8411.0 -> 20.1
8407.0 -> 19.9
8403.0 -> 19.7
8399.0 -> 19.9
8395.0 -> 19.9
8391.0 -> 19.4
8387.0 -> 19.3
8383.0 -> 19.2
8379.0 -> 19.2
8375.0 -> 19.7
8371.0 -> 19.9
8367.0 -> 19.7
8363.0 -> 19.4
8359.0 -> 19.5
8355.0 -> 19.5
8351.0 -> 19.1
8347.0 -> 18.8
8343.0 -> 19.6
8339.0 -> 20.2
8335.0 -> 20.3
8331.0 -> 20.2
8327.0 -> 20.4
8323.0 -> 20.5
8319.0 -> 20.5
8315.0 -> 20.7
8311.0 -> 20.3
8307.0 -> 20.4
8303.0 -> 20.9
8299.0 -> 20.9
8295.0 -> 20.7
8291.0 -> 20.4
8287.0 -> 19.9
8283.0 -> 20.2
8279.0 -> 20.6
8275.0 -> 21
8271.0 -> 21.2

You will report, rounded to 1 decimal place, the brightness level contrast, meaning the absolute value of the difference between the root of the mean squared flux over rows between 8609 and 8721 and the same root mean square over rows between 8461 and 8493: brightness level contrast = 0.3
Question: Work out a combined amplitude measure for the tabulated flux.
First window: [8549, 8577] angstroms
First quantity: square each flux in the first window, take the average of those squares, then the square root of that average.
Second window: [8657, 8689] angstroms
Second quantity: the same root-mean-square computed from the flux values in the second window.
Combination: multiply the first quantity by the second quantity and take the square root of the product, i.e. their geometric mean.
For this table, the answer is 18.7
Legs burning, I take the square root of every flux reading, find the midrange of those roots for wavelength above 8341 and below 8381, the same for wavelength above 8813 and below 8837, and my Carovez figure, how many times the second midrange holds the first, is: 1.01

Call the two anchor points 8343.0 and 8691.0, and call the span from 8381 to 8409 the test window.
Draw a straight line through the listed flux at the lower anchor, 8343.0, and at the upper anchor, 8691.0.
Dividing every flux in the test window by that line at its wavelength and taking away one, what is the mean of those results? 0.008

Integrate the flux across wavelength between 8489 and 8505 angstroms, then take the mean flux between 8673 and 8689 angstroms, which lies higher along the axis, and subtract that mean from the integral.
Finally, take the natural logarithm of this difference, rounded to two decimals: 5.62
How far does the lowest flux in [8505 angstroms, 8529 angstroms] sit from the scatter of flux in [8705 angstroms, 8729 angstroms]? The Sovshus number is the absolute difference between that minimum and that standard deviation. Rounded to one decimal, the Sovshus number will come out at 18.5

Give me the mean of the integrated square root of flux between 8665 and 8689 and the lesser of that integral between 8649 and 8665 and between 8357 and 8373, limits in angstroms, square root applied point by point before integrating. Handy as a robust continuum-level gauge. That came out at 86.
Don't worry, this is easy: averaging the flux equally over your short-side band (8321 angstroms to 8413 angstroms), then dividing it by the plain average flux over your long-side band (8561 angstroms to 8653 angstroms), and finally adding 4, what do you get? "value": 5.01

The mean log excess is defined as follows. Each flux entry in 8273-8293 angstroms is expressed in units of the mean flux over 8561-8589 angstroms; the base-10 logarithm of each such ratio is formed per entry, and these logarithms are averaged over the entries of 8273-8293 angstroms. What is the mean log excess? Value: 0.023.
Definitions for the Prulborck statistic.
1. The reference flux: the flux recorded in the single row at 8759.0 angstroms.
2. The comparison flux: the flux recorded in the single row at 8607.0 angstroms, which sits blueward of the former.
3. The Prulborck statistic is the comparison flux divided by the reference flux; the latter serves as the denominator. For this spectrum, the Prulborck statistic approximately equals 1.09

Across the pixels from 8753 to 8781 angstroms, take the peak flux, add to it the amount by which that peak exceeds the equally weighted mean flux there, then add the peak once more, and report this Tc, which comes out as 40.4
